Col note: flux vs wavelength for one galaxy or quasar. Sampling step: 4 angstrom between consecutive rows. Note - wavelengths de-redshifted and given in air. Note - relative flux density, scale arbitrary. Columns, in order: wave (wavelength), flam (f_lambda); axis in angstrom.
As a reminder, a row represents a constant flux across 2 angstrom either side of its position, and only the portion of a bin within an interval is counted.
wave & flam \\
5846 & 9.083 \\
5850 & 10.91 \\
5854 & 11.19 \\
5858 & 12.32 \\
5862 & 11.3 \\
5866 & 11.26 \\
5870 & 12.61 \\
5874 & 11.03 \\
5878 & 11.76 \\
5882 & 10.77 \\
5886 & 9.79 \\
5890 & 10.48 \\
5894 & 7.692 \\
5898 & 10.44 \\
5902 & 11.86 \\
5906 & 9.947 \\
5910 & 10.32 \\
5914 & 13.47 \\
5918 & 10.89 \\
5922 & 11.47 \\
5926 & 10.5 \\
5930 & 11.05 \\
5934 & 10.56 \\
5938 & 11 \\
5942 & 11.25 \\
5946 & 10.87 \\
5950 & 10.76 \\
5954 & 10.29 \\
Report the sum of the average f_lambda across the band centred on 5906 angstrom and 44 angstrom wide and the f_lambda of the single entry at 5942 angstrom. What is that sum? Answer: 21.9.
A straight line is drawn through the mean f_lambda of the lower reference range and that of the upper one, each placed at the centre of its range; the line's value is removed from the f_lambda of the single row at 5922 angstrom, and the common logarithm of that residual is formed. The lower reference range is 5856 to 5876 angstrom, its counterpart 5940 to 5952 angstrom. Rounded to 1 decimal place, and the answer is -0.5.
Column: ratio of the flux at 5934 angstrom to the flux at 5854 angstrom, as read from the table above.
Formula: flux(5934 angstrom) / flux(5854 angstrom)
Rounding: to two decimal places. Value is 0.94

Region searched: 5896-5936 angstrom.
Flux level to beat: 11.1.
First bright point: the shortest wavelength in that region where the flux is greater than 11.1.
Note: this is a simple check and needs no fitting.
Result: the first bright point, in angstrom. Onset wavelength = 5902 angstrom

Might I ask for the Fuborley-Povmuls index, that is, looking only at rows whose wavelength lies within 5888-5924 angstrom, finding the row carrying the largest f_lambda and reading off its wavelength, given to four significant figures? 5914 angstrom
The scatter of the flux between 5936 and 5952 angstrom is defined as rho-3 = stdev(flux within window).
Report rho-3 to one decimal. 0.2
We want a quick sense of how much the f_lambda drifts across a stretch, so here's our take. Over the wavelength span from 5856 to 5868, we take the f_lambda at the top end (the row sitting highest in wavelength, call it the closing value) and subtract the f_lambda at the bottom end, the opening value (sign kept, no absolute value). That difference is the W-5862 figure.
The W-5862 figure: -1.1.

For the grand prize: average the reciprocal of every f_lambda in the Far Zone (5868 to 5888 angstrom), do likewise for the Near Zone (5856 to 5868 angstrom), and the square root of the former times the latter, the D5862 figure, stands 0.088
